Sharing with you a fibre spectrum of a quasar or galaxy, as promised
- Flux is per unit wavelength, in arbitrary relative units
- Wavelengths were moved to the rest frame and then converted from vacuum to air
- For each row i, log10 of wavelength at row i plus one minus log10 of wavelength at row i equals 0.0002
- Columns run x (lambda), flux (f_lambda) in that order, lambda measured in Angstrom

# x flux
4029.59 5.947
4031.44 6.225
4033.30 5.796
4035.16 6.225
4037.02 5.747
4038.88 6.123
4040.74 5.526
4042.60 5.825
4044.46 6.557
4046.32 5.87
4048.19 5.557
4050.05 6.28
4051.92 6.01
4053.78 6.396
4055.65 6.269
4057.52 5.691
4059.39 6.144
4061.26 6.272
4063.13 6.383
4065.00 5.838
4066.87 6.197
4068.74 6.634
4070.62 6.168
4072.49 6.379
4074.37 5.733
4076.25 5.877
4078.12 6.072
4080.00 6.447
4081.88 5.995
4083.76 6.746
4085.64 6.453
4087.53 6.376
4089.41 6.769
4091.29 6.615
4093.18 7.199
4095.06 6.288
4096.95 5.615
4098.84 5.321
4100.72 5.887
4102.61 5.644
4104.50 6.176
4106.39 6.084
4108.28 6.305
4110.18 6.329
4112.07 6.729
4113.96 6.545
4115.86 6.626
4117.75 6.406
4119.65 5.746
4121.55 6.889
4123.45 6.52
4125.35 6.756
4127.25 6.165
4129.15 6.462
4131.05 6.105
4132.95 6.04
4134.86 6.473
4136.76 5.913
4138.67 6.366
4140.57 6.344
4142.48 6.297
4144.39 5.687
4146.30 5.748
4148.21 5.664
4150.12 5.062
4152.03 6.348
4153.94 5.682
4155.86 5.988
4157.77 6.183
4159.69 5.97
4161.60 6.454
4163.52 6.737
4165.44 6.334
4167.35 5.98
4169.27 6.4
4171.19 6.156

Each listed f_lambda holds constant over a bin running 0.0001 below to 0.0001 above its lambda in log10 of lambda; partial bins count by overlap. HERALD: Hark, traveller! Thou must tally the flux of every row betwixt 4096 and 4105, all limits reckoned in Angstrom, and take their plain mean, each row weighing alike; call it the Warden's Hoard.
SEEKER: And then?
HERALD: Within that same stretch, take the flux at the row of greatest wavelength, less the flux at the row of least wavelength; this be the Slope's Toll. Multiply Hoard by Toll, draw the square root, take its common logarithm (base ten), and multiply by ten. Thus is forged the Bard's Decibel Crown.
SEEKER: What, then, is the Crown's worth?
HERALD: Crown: 2.5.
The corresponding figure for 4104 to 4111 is -0.1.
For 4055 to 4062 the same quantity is -8.7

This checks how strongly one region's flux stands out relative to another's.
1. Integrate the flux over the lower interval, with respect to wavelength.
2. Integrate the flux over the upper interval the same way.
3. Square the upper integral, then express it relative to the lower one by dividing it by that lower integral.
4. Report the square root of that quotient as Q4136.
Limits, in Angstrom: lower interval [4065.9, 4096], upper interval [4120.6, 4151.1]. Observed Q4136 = 13.6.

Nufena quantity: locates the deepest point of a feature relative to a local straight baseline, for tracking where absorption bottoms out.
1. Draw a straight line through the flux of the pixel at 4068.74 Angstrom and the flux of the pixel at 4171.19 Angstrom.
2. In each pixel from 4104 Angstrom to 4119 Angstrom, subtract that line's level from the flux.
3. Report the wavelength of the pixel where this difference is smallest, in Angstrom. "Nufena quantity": 4106.39 Angstrom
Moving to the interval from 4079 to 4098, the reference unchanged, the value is 4096.95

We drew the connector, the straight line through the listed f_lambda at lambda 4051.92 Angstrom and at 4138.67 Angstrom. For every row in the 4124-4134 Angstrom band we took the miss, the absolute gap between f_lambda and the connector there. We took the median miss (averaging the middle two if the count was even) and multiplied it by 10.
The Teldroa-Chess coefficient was 2.3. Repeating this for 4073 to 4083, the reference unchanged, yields 2.3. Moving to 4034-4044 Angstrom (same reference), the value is 2.0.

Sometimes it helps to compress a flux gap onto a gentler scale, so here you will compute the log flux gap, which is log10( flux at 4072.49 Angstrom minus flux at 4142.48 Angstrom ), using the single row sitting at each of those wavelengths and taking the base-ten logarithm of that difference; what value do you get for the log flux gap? -1.1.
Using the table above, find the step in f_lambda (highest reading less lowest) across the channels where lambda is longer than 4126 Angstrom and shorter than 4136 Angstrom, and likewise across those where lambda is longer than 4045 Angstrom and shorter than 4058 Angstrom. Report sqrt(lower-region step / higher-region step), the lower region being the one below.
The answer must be 1.39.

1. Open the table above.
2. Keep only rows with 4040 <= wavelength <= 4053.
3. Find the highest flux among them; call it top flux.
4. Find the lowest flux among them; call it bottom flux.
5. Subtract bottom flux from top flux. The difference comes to 1.03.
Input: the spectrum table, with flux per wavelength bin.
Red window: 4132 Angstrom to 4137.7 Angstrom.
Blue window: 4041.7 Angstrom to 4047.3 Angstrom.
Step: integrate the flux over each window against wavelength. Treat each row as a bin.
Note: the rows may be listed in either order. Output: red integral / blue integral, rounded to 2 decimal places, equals 1.03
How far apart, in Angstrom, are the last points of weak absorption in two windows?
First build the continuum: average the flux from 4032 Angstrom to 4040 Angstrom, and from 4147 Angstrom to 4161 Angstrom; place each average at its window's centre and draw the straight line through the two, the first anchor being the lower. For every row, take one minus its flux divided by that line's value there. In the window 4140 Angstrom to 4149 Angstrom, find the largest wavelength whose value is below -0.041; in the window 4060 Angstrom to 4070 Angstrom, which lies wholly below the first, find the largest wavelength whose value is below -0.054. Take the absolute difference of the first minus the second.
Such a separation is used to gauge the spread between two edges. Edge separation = 73.7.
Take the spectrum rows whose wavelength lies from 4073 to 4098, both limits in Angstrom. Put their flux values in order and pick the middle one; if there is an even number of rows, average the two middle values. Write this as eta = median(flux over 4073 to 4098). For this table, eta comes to 6.38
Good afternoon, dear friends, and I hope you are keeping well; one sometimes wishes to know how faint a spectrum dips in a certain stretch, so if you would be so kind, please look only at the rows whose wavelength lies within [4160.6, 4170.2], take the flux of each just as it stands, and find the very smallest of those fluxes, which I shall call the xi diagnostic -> 5.98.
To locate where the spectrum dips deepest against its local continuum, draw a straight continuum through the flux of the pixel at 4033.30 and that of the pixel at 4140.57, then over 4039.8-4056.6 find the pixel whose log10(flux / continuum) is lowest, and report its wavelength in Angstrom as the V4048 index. 4048.19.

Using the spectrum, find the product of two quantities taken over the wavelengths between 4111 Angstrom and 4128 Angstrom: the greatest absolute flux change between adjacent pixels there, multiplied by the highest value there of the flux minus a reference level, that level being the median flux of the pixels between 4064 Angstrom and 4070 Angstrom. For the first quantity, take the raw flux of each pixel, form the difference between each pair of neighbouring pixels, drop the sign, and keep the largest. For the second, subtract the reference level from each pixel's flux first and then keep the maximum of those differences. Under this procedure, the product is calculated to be 0.79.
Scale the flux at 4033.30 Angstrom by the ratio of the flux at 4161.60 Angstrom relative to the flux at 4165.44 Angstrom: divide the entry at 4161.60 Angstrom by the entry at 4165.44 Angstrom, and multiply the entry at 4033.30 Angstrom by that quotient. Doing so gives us 5.91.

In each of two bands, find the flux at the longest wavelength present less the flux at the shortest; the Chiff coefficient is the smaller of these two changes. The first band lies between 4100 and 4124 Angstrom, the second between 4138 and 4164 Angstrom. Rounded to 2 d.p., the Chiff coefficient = 0.37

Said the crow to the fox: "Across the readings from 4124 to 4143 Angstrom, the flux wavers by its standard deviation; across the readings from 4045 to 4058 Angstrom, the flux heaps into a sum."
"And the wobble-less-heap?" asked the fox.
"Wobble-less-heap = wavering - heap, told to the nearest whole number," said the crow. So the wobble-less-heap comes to -42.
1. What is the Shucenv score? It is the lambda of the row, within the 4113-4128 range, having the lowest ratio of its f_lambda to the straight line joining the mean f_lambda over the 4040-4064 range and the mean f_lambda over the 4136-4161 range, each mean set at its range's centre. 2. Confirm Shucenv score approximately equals 4119.65 Angstrom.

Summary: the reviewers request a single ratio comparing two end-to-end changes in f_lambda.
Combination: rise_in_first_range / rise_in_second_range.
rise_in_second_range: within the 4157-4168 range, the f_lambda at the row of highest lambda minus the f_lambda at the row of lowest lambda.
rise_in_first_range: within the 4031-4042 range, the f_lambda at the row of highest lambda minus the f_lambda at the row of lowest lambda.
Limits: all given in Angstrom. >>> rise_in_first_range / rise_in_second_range 3.4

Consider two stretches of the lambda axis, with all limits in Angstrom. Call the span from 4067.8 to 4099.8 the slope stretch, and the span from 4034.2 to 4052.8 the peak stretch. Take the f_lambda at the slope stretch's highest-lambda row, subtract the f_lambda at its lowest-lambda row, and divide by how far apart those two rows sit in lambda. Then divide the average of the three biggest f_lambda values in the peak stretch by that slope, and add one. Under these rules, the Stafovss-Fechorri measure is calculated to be -145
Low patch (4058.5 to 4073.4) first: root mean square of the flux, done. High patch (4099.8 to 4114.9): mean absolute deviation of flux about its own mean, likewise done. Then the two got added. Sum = 6.52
